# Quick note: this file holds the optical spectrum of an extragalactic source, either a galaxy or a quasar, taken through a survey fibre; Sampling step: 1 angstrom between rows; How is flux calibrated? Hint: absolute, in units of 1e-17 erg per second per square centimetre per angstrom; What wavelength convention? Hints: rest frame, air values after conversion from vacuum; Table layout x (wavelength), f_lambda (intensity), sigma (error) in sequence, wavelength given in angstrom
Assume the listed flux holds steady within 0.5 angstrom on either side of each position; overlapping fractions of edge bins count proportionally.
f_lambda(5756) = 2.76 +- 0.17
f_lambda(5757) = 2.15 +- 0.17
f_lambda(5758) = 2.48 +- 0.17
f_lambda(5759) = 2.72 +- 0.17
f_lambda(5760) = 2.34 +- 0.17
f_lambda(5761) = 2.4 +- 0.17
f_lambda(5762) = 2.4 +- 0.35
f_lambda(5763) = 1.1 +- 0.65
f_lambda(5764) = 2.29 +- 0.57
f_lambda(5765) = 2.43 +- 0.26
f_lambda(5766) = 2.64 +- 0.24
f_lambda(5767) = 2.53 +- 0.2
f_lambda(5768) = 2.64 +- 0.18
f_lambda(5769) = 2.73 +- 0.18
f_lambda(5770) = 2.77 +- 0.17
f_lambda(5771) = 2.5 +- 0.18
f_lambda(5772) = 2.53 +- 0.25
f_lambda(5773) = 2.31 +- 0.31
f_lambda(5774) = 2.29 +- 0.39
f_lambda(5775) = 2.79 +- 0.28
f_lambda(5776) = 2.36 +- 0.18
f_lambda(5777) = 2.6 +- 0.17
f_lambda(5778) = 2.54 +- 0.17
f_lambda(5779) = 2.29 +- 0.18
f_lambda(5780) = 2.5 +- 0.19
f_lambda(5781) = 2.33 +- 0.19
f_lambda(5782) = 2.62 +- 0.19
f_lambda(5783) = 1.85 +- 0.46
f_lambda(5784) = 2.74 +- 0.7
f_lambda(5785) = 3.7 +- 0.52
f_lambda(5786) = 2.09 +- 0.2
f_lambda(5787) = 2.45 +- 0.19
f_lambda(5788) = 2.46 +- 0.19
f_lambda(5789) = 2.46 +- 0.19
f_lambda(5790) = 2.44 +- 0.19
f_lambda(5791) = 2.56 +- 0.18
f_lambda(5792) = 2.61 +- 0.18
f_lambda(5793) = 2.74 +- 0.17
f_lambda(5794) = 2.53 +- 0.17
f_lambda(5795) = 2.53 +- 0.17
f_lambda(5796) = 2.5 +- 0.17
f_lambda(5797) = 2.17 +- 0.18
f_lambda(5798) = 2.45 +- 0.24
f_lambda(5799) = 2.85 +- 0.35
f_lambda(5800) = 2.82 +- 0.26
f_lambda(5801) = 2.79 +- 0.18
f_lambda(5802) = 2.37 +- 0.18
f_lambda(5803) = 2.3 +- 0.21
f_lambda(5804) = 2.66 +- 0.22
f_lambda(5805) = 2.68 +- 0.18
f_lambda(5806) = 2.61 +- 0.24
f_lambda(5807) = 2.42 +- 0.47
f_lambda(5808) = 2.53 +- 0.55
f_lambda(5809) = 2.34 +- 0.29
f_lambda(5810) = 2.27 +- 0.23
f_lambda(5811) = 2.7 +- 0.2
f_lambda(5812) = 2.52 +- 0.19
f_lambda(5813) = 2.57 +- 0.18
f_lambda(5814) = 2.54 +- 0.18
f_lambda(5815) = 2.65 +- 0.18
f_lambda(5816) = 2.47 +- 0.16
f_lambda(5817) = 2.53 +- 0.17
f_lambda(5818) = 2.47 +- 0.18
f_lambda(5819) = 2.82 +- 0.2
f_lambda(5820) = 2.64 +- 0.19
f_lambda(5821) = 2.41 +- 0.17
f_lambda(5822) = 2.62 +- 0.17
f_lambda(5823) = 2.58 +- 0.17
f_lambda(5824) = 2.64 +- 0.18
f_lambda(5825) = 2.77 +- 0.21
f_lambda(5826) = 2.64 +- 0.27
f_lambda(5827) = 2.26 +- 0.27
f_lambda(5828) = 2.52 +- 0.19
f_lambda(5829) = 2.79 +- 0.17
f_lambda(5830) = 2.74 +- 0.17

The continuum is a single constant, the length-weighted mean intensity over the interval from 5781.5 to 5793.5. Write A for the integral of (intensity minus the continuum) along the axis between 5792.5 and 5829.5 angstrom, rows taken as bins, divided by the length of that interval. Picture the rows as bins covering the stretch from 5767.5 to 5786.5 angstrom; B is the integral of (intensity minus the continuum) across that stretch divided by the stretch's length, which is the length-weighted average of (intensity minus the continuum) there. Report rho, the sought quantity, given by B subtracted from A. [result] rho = 0.02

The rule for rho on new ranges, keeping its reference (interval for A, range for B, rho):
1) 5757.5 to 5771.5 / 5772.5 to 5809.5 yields -0.09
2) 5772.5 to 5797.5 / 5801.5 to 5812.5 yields 0.01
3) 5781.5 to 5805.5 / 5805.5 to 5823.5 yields 0.02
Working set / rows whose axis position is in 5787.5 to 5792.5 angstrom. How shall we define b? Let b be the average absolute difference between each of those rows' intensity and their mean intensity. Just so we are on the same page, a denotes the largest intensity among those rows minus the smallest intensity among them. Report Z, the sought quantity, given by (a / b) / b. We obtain 43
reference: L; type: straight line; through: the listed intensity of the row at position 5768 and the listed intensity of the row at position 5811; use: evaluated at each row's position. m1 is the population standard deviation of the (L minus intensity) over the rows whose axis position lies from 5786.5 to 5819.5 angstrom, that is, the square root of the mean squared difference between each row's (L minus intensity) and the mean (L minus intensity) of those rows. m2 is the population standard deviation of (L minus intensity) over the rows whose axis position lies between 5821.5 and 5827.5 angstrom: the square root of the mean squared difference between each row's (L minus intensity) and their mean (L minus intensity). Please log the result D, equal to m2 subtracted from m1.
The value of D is 0.00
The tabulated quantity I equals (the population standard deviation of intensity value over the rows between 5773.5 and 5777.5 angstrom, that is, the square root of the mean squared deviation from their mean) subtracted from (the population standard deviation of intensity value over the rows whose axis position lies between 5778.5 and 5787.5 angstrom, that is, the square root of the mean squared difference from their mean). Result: 0.29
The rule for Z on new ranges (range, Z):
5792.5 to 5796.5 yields 35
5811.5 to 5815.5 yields 81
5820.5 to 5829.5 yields 35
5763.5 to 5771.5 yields 29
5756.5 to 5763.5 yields 14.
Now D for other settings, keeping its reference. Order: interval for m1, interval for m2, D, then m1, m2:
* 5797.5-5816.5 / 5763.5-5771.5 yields 0.02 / 0.17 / 0.15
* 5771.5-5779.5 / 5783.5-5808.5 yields -0.13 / 0.17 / 0.29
